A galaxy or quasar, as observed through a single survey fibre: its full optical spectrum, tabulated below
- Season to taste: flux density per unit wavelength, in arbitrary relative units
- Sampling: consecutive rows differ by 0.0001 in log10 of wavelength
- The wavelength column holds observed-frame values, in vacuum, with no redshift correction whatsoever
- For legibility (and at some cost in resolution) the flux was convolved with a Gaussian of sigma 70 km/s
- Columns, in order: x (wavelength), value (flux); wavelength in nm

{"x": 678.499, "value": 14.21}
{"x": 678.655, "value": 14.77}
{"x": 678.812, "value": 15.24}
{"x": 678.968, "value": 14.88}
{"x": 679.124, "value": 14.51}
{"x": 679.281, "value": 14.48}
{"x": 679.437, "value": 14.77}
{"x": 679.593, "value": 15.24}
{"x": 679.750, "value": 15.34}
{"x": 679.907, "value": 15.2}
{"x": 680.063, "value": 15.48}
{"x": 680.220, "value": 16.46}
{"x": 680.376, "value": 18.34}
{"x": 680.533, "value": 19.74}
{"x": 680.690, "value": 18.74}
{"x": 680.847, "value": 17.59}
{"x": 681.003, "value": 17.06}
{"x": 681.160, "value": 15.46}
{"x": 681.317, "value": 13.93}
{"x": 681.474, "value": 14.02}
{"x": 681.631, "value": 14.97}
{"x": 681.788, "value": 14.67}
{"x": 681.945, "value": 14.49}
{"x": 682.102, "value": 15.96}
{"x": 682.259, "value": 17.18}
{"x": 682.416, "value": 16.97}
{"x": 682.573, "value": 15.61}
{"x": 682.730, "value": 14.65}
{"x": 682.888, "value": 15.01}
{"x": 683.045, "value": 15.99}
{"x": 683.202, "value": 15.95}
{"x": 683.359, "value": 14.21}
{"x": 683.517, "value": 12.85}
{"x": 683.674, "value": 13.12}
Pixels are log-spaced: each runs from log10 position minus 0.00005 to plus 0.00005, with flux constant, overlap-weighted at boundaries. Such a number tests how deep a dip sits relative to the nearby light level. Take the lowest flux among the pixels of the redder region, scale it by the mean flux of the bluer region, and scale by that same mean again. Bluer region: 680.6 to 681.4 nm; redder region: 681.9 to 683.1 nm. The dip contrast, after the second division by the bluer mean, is 0.053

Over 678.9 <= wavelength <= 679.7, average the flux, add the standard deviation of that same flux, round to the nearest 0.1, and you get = 15.1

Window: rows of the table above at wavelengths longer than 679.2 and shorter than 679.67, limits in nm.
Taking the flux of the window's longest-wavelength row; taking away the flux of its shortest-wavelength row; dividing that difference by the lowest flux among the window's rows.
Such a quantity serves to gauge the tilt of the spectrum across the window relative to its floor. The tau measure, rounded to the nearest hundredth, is 0.05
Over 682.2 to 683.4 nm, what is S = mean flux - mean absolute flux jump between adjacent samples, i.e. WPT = 14.9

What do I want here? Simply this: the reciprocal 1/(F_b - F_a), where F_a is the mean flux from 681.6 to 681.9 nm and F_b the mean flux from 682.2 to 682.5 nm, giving 0.4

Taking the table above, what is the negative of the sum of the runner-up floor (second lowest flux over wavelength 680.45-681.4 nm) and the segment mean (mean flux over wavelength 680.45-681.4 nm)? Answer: -32.5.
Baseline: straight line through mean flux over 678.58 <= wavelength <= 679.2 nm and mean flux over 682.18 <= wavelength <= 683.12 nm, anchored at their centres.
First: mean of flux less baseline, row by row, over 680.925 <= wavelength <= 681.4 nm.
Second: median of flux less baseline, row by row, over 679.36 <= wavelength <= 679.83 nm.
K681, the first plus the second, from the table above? 0.2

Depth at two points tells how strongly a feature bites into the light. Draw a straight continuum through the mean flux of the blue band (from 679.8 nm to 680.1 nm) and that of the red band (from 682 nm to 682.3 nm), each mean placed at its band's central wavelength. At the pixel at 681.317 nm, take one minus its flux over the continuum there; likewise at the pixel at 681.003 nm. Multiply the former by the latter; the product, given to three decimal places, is -0.010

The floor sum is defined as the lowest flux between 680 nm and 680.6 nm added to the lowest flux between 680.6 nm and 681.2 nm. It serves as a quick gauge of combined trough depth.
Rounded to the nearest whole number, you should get 31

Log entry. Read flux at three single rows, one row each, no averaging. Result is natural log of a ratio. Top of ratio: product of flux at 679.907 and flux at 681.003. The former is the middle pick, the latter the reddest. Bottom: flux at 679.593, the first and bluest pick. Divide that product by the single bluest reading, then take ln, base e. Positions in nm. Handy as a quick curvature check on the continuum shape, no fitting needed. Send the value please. 2.83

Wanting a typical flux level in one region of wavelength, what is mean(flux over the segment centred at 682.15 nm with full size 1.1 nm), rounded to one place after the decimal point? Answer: 15.7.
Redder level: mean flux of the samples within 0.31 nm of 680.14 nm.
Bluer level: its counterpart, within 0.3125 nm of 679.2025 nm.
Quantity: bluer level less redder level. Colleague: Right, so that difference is -2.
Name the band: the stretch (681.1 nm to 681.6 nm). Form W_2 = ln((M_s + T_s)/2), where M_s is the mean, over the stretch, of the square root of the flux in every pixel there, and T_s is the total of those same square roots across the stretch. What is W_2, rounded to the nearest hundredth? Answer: 2.03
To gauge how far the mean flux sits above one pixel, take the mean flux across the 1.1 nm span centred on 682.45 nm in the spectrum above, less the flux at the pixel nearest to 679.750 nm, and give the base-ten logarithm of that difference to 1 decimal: -0.4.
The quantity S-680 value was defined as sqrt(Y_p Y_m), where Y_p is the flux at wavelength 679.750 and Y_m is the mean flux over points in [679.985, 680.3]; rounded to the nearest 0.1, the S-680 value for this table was 15.7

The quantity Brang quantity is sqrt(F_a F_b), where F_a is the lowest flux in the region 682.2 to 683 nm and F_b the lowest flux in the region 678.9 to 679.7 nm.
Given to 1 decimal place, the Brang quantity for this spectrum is 14.6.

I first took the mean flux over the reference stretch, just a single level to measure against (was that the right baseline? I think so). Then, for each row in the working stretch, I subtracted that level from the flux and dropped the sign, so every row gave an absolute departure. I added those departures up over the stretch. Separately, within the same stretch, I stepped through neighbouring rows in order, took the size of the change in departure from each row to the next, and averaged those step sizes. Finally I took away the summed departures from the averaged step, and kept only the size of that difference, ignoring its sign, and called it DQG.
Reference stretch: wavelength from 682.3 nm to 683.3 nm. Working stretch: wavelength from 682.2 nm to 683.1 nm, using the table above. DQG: 4.2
